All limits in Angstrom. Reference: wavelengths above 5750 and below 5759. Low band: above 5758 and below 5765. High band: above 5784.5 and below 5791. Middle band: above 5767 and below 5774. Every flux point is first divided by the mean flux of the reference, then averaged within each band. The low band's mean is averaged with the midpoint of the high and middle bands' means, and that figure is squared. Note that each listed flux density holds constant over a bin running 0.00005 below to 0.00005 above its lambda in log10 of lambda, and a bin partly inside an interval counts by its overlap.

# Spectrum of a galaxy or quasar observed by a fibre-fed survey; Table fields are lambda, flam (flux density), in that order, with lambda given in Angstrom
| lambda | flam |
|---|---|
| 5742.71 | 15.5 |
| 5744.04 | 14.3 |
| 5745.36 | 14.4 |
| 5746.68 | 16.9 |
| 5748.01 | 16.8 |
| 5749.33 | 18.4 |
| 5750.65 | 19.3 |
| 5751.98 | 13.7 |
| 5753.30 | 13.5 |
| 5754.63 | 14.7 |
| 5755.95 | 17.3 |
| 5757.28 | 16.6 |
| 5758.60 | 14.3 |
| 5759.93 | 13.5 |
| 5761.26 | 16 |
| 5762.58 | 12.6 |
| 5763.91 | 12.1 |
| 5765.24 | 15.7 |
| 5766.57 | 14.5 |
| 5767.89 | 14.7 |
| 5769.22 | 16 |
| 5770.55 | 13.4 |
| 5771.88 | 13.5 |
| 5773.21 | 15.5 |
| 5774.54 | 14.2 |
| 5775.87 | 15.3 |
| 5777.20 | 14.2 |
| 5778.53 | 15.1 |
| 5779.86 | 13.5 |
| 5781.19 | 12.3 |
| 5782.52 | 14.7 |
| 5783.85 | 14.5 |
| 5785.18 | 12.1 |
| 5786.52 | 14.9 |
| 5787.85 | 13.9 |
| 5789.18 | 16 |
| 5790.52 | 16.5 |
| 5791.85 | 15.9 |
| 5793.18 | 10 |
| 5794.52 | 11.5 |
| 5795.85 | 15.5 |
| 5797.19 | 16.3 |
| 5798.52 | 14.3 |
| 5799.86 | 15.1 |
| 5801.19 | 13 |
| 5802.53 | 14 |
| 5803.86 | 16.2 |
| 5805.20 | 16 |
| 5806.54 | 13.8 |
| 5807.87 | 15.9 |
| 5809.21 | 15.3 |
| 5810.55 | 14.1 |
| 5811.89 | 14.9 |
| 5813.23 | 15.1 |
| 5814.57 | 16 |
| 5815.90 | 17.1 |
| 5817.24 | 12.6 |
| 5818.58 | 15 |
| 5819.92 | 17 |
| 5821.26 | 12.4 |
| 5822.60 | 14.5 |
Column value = 0.823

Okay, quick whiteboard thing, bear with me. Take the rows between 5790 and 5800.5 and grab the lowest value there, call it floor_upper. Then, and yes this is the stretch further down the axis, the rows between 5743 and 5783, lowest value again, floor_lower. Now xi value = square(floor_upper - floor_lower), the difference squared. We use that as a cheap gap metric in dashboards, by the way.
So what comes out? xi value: 4.4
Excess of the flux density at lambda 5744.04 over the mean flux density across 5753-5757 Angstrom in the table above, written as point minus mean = -1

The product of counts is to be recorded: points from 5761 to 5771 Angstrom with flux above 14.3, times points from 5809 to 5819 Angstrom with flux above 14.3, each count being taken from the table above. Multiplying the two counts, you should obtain 30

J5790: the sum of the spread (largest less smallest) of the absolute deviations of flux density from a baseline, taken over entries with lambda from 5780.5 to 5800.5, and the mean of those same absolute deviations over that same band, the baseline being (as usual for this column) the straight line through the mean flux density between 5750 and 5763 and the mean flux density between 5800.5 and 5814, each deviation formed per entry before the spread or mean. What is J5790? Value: 6.3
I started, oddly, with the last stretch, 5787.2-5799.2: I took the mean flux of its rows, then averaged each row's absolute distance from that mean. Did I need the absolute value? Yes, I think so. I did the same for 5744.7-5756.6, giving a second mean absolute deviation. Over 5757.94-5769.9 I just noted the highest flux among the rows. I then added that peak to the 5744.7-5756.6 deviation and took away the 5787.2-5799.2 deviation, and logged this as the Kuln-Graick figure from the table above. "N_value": 16.0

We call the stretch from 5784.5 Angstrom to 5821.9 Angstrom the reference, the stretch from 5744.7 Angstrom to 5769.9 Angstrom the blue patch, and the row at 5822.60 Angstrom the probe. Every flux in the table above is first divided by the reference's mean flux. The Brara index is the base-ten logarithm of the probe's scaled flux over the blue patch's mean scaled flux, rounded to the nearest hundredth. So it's -0.02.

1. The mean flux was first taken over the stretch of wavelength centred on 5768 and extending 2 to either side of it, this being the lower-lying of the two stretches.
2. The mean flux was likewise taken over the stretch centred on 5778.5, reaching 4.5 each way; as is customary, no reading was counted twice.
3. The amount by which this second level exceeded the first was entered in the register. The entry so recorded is -0.9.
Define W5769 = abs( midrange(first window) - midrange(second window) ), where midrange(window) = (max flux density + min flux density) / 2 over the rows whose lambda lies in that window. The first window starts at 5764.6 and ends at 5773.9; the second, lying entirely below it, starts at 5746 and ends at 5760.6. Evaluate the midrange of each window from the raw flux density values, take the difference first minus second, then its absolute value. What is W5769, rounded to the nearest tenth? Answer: 1.7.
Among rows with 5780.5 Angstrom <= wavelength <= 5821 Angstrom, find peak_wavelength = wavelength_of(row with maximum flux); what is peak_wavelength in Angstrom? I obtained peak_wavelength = 5815.90 Angstrom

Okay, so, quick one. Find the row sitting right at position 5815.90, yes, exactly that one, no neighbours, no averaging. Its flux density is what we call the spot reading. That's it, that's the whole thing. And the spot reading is 17.1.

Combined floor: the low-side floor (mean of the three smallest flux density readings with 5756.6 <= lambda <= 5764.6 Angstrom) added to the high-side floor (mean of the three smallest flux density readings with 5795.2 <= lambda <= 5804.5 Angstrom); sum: 26.5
